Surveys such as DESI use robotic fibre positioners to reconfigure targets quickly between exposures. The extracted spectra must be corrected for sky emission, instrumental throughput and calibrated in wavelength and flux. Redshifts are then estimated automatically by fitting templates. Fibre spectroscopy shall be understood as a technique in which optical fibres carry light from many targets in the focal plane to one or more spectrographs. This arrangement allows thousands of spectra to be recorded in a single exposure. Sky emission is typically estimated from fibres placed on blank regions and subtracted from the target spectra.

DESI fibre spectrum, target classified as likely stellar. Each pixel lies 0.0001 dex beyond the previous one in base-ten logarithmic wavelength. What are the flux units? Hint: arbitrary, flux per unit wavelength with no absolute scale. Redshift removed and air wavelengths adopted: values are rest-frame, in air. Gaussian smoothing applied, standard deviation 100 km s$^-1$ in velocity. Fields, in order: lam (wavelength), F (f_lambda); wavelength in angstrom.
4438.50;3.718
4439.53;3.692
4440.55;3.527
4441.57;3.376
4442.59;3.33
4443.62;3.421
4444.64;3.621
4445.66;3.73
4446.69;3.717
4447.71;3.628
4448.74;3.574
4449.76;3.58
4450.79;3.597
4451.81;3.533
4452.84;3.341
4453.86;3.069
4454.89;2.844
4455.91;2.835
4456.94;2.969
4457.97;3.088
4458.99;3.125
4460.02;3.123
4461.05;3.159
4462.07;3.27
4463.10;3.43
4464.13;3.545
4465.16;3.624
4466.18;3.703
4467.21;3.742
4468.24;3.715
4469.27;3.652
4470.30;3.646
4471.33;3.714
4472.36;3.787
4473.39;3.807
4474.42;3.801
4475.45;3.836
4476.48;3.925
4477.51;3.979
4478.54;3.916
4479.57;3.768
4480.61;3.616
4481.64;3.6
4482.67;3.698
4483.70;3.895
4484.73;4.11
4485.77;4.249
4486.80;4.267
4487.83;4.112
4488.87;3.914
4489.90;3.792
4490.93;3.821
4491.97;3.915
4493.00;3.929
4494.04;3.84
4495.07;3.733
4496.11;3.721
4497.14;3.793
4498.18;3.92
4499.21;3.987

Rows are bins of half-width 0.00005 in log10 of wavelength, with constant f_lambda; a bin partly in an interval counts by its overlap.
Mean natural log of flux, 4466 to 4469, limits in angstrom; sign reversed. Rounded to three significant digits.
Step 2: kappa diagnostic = -1.31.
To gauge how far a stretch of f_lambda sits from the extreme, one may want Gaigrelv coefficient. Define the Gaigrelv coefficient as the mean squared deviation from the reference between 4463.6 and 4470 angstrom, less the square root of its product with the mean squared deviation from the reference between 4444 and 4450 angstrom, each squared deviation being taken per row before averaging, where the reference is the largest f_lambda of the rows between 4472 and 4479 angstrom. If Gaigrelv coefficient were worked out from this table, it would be -0.01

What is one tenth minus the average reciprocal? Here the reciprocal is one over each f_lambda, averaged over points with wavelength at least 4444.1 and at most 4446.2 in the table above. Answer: -0.172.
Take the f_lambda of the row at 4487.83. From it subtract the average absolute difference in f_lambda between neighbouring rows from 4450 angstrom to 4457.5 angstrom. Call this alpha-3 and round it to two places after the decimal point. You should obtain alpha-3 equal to 3.96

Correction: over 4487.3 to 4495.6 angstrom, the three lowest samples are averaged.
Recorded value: 3.78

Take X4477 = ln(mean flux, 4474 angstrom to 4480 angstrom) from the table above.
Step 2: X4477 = 1.35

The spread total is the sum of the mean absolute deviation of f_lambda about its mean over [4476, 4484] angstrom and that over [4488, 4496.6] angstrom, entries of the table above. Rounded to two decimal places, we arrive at 0.20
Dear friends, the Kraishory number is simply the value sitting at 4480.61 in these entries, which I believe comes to 3.616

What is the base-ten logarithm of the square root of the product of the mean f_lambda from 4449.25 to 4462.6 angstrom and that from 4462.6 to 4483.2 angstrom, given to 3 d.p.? 0.538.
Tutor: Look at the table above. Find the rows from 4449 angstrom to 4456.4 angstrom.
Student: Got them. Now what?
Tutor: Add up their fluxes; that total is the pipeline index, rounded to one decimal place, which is 22.8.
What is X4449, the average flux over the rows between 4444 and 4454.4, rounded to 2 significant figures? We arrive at 3.5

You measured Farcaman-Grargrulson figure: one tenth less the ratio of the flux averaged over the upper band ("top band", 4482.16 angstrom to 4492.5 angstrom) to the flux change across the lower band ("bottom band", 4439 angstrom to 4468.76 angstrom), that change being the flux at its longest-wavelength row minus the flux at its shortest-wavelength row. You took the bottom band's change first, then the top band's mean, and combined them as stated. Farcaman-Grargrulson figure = -173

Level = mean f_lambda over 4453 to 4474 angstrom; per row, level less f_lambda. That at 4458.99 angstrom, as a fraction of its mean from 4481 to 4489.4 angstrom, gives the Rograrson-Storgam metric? -0.5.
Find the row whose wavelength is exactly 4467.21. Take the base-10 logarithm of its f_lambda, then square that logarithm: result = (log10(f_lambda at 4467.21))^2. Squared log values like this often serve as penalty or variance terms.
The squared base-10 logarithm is 0.33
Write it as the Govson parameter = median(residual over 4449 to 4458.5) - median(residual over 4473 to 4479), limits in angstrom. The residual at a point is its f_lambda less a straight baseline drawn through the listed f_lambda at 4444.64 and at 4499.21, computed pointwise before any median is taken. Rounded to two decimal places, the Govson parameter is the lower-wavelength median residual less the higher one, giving -0.65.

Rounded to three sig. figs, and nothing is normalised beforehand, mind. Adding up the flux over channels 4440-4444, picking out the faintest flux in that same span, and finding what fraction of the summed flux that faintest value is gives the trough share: 0.244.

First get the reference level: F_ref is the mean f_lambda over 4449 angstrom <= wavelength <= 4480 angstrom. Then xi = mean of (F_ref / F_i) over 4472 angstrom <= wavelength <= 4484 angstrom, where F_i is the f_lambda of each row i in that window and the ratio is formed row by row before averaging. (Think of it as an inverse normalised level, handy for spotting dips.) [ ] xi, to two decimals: 0.92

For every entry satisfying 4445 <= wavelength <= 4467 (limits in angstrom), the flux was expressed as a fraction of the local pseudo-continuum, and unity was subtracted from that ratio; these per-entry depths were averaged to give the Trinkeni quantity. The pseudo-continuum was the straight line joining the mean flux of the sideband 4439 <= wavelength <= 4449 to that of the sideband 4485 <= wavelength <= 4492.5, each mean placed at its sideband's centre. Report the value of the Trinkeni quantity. -0.09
